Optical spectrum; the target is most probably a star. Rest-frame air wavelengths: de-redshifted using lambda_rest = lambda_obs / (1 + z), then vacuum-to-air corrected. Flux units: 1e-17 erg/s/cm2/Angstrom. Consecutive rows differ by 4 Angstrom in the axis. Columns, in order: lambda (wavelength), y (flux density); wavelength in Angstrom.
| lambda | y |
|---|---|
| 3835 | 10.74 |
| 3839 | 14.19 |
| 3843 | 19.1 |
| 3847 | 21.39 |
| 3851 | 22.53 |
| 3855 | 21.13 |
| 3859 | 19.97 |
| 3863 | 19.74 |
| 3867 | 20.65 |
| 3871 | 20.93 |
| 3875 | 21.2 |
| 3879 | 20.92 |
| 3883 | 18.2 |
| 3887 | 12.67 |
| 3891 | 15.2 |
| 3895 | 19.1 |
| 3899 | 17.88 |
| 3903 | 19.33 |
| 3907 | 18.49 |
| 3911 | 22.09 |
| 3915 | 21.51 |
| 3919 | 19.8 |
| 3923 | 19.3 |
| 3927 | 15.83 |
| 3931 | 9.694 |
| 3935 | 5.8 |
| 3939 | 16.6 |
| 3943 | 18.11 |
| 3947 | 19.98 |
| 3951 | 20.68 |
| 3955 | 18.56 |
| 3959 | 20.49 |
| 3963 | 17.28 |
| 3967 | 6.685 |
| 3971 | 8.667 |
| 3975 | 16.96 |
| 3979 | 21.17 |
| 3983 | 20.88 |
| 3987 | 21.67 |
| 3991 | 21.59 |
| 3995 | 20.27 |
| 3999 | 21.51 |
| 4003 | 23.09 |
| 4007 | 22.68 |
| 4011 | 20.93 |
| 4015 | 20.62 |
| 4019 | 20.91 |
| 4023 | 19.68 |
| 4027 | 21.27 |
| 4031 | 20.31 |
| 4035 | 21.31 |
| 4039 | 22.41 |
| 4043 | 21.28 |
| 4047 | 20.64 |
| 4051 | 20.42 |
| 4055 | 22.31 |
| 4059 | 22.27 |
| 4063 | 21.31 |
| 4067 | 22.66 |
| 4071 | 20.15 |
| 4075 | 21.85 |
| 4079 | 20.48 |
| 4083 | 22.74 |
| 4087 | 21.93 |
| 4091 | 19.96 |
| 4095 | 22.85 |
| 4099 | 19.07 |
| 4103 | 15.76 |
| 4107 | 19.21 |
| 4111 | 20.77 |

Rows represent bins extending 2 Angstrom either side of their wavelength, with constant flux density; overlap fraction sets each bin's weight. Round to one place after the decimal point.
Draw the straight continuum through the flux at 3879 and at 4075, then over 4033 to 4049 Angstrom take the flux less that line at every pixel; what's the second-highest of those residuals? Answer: -0.4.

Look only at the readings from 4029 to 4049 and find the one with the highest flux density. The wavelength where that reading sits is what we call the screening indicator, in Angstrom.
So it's 4039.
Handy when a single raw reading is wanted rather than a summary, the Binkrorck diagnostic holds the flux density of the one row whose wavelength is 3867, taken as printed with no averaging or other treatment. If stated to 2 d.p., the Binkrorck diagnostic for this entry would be 20.65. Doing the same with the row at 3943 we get 18.11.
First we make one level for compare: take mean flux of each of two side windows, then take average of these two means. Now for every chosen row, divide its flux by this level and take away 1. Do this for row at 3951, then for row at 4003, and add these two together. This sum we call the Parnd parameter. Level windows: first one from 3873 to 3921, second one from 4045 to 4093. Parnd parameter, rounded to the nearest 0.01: 0.17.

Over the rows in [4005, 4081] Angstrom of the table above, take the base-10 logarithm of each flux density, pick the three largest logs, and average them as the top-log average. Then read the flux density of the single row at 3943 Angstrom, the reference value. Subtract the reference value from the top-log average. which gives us -16.8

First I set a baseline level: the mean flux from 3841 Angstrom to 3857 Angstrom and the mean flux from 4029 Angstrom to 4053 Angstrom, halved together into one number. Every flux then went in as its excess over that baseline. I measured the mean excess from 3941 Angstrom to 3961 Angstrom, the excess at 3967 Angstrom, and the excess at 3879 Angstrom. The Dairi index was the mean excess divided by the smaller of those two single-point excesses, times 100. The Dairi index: 10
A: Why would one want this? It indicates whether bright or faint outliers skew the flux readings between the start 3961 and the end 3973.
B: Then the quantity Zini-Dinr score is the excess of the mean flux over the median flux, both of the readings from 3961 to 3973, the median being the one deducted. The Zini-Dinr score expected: 2.2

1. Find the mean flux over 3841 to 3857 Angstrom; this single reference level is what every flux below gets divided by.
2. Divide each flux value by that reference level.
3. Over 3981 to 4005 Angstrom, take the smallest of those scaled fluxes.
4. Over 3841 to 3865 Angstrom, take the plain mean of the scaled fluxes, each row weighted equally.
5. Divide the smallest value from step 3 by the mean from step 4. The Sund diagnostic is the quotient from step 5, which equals 0.98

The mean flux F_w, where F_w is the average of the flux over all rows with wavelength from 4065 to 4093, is 21.4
